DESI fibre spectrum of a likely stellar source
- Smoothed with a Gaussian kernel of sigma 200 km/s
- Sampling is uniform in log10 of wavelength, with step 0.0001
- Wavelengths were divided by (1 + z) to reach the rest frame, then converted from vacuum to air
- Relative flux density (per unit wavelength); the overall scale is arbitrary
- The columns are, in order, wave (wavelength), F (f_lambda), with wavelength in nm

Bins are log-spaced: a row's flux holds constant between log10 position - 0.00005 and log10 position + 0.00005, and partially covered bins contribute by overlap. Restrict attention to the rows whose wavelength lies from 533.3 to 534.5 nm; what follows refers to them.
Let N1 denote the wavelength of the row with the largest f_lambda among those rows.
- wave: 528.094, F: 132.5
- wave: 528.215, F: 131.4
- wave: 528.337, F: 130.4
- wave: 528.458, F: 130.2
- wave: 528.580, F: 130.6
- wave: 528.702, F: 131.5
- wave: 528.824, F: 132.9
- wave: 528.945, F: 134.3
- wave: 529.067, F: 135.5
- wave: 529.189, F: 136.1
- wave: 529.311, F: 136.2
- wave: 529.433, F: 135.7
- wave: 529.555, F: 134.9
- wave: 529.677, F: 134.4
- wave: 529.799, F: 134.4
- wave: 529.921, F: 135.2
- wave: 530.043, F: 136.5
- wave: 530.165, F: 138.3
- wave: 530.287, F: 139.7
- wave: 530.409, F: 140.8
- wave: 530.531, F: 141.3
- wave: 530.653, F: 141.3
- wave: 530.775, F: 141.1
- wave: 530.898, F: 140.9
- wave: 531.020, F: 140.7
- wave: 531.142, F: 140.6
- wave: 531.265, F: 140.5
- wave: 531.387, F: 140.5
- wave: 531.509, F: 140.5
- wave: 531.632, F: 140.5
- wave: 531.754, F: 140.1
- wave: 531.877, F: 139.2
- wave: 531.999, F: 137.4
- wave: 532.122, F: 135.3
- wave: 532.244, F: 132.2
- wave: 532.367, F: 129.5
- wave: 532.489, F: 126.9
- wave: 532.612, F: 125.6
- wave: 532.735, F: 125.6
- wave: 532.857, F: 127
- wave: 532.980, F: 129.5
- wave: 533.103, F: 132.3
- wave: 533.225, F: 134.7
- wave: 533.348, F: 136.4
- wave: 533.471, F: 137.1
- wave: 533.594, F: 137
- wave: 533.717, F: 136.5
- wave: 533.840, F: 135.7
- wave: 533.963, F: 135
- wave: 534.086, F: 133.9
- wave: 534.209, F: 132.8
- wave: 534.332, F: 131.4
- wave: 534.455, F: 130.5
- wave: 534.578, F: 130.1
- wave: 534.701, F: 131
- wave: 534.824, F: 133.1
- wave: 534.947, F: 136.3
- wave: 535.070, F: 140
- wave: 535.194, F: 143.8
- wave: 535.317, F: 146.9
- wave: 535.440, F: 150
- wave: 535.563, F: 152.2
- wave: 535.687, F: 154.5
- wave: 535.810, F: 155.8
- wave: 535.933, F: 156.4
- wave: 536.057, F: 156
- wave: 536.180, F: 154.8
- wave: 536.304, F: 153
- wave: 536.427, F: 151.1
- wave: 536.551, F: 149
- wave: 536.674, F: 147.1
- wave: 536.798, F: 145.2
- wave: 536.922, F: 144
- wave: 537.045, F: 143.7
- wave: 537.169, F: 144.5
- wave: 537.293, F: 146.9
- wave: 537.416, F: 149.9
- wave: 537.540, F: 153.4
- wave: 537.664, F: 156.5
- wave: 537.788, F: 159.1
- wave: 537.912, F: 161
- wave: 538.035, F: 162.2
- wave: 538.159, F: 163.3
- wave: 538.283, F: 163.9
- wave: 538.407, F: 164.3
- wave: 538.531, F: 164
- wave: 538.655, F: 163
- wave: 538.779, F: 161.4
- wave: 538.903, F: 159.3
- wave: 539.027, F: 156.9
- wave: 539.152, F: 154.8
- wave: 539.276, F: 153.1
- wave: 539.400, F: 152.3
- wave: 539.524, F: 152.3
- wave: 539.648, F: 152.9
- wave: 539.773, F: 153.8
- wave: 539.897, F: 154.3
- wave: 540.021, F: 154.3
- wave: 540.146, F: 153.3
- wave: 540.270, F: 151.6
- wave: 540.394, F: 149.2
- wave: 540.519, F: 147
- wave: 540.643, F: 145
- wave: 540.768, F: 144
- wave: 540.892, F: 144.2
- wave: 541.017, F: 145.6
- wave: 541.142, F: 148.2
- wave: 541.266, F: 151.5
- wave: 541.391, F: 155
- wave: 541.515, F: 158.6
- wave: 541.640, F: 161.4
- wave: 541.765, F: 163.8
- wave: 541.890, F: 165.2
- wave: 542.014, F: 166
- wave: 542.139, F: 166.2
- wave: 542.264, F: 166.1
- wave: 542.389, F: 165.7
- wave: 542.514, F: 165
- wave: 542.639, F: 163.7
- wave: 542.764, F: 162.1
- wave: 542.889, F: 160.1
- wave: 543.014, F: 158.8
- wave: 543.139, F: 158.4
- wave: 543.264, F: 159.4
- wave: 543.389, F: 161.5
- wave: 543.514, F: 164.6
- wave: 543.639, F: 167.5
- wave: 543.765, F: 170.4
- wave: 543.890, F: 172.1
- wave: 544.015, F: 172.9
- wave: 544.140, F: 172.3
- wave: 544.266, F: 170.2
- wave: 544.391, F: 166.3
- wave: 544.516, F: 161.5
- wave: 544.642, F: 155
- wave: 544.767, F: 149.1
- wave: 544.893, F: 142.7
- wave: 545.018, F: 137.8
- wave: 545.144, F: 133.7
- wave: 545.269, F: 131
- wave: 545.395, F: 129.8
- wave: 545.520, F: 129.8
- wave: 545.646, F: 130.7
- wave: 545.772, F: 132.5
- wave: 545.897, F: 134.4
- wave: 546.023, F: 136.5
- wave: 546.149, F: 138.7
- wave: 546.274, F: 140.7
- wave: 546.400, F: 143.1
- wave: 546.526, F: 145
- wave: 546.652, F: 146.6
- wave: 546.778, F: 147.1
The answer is 533.471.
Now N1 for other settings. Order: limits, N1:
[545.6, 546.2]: 546.149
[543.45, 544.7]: 544.015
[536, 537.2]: 536.057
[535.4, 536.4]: 535.933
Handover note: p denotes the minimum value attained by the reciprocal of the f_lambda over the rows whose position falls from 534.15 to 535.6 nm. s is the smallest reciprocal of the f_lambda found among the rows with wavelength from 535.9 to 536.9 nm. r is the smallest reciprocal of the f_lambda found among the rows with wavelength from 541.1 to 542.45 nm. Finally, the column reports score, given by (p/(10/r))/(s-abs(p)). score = -0.022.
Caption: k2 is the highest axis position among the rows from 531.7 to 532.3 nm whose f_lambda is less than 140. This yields 532.244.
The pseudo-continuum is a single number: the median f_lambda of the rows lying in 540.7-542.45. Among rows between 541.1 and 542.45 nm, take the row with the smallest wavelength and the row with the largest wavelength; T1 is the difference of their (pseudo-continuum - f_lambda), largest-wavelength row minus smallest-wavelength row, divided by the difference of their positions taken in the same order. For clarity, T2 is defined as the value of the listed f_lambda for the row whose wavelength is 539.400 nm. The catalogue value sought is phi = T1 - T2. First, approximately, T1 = -14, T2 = 152.3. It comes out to -166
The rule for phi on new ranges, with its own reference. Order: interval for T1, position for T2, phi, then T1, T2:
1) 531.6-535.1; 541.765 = -164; 0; 163.8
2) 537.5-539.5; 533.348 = -136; 1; 136.4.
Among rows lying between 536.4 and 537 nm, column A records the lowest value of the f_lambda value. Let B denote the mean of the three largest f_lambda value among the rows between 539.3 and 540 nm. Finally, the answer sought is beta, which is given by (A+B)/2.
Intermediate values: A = 144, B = 154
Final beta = 149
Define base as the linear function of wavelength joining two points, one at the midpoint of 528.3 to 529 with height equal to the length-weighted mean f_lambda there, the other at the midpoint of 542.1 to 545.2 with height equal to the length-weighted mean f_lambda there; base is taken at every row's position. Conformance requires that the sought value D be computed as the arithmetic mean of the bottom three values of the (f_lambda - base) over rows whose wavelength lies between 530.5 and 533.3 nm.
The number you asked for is -13.6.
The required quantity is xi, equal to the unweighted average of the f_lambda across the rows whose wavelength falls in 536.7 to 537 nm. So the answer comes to 145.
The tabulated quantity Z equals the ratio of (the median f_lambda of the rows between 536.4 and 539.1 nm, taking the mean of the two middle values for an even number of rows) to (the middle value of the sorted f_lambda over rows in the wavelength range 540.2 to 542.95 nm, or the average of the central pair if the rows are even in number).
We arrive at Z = 0.98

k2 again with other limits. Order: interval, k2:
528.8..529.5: 529.433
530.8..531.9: 531.877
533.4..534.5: 534.455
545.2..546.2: 546.149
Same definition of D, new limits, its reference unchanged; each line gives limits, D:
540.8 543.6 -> -9.8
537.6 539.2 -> 4.9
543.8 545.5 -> -32.5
